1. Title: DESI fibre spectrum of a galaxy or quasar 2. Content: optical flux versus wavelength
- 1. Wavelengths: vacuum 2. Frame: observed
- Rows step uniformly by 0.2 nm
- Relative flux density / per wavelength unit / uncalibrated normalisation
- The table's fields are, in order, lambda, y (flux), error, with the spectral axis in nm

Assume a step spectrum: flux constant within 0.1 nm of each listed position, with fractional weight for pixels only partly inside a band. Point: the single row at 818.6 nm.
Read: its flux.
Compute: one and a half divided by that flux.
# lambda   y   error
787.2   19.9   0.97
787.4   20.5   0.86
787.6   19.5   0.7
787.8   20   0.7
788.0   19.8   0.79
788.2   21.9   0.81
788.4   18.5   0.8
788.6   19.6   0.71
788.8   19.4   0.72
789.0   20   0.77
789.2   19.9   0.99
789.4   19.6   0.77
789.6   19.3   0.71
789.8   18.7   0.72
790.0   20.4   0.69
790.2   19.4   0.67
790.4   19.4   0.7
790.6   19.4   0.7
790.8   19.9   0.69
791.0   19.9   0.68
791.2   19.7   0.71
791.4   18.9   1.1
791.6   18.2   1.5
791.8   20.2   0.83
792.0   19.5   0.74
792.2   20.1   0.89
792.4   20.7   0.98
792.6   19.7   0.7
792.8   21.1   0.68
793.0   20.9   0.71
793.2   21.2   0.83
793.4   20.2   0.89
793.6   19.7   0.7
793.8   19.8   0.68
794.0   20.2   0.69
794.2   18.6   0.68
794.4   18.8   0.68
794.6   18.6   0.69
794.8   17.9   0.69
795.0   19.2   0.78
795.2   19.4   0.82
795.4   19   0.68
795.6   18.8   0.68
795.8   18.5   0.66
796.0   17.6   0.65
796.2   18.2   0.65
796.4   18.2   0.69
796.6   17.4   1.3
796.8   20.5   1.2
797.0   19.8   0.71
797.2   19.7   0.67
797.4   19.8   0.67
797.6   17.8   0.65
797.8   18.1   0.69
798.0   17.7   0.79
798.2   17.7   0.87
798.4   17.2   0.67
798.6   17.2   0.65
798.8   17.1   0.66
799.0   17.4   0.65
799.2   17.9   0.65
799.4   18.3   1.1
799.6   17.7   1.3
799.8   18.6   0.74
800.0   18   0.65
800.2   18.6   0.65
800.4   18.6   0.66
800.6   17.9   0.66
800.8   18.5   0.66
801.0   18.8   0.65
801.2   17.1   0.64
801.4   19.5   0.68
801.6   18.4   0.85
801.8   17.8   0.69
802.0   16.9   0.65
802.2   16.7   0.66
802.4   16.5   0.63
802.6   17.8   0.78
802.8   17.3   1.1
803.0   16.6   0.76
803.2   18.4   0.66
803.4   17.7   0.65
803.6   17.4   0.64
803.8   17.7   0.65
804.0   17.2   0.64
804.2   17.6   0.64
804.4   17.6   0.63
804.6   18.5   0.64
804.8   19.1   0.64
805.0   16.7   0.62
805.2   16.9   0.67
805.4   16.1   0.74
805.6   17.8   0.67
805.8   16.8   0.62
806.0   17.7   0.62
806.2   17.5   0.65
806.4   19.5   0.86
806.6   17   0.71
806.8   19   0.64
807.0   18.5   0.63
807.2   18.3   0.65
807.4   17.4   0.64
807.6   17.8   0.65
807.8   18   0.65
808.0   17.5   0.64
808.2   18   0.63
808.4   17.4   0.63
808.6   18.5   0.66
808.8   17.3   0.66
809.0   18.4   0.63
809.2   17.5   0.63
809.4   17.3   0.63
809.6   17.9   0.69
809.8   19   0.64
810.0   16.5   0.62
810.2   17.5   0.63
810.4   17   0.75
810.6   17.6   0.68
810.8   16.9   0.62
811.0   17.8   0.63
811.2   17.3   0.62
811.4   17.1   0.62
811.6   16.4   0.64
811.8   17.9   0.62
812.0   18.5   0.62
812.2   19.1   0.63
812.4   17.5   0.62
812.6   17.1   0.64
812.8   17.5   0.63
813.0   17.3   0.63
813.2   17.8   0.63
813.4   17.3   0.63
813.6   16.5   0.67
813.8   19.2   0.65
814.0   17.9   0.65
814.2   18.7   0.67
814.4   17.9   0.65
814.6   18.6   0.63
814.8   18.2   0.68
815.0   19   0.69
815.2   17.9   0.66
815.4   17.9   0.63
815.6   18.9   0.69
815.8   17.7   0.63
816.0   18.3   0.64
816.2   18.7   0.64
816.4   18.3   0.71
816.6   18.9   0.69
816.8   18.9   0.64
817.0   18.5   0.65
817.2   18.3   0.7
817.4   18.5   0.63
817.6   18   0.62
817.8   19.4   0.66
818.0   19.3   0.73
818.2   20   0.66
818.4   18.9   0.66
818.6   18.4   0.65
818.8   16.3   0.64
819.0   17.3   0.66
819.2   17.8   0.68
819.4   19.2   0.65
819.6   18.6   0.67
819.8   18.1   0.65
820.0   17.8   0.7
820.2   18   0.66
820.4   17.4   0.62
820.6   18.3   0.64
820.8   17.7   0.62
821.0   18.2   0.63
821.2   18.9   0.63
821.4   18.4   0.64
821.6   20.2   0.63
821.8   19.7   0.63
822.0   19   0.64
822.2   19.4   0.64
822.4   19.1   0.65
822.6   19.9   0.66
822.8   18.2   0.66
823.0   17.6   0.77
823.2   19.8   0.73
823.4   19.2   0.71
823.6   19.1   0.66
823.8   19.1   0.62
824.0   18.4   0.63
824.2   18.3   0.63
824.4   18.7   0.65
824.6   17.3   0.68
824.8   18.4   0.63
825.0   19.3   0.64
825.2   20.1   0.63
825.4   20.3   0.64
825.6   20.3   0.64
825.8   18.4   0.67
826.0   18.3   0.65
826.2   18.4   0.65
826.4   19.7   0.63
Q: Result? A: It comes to 0.082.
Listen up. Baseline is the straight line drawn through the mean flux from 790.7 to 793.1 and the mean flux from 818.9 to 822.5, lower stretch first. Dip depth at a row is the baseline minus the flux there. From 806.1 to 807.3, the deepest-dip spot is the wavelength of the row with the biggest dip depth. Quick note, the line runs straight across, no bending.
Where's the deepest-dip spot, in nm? 806.6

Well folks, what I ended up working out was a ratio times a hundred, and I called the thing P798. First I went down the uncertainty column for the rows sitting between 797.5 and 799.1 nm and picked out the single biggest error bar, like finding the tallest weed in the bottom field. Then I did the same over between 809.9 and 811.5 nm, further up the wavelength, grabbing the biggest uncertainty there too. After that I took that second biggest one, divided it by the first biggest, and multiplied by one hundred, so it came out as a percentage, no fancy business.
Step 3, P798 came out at 86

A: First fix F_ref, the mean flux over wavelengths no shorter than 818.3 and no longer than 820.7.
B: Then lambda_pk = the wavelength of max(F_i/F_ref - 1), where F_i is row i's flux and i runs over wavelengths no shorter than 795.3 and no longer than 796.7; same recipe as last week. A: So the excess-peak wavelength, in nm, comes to 795.4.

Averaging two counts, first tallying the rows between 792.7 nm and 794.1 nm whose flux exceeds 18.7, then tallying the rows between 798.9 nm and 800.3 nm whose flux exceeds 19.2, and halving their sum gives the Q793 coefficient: 3.5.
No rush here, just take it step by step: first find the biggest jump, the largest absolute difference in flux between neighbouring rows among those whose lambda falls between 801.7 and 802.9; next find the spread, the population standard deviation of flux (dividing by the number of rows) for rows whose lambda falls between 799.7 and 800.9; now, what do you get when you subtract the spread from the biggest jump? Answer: 1.00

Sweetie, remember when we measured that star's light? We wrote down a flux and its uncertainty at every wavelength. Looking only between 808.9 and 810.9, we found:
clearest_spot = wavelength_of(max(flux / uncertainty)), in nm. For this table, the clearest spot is 809.8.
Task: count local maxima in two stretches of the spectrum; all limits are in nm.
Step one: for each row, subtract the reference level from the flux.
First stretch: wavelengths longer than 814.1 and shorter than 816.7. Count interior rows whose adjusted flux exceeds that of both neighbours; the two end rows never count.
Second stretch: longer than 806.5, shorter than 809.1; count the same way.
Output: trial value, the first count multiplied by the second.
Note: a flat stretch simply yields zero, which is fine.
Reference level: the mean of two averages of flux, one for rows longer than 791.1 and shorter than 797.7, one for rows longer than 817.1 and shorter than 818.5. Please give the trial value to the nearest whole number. 16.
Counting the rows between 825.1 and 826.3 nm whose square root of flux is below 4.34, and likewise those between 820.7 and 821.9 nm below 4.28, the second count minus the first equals -1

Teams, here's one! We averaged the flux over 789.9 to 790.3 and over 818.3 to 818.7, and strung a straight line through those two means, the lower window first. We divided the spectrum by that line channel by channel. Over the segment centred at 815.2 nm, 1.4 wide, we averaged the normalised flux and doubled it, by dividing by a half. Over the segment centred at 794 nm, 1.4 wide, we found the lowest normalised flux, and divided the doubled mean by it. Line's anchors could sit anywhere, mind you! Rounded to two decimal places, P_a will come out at 2.07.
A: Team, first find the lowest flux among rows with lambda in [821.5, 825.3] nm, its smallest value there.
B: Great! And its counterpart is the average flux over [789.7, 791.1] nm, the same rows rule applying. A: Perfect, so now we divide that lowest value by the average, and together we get 0.88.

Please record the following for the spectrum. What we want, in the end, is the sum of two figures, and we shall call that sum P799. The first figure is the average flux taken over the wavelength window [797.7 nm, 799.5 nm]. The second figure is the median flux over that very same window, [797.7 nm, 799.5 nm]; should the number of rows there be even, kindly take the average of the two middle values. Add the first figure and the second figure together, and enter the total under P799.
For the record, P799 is 35.3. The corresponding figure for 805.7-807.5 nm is 35.7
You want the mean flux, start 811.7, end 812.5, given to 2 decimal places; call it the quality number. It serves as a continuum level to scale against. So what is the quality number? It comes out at 18.25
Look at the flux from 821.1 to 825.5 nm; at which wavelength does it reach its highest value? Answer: 825.4 nm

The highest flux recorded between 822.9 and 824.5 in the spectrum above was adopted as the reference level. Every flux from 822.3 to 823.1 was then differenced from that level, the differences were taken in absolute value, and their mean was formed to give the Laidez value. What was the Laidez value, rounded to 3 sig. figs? 1.15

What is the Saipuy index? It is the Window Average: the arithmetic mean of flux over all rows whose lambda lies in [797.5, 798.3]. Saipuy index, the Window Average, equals 17.8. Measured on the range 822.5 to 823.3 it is 18.9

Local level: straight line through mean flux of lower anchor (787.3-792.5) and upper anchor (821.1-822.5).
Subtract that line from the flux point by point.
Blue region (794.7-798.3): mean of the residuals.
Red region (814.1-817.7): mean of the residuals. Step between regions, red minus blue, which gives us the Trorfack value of 0.05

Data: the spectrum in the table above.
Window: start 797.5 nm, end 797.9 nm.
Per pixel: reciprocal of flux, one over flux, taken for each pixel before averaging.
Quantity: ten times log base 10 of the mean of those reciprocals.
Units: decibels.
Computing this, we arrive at -12.54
